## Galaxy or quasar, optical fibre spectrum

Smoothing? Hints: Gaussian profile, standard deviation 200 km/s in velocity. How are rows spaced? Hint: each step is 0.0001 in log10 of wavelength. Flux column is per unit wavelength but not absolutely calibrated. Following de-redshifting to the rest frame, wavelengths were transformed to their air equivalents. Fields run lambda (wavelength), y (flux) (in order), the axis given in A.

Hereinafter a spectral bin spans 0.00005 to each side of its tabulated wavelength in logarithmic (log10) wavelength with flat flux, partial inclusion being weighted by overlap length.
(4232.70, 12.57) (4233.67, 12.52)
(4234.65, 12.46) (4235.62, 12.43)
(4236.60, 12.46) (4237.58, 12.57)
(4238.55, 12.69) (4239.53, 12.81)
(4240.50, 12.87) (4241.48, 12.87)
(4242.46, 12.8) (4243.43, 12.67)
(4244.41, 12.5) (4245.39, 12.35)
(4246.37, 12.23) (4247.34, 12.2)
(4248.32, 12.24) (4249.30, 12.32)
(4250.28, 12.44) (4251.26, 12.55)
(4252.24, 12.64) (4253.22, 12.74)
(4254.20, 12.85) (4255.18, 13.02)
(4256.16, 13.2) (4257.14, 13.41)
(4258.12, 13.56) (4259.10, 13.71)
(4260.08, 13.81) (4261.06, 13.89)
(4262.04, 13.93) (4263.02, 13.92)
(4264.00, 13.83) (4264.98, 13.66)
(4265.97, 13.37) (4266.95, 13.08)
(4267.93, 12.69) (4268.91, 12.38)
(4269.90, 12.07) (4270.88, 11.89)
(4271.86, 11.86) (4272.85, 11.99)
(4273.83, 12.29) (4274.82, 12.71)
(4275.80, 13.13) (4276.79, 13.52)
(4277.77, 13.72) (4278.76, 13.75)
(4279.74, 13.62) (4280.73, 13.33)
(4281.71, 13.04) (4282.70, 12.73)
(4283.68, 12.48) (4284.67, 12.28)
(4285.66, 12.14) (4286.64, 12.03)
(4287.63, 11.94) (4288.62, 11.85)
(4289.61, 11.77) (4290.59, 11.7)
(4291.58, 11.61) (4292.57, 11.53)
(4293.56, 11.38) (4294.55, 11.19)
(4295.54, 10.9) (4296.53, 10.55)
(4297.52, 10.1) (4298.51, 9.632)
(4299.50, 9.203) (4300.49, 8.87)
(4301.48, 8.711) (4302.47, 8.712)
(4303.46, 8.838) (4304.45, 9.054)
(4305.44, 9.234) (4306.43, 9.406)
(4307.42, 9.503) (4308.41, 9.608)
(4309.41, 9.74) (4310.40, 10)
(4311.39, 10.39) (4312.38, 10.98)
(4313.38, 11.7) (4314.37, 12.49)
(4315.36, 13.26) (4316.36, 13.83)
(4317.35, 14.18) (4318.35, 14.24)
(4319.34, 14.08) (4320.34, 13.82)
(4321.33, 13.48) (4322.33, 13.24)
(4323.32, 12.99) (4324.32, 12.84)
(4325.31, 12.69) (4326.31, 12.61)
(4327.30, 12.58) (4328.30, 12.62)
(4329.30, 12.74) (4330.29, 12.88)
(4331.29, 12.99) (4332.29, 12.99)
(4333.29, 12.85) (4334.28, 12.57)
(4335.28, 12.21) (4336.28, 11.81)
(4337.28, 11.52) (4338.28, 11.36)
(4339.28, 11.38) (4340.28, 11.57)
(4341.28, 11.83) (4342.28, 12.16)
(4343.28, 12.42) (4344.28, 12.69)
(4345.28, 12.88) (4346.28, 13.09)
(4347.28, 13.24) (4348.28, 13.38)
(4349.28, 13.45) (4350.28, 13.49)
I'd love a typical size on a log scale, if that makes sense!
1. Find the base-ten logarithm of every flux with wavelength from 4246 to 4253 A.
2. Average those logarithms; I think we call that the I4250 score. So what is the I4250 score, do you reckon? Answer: 1.09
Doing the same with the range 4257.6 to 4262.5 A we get 1.14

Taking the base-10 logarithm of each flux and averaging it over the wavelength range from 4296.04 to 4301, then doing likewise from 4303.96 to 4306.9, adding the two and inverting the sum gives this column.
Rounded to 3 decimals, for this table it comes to 0.513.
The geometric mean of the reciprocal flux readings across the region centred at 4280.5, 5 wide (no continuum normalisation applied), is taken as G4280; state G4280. 0.075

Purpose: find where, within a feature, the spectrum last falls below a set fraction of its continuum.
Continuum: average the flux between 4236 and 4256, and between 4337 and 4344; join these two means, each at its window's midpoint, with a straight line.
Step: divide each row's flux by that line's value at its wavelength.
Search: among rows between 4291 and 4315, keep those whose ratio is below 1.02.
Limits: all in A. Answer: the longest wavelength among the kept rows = 4313.38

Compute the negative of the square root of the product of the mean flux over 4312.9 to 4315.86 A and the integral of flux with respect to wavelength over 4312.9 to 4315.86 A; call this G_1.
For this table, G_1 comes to -22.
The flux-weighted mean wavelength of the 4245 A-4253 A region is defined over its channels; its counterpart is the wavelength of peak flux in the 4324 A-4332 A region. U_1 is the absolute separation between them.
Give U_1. 82.5 A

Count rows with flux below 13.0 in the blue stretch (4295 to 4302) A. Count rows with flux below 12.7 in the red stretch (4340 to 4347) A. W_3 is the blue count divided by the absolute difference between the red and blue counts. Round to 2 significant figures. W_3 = 3.5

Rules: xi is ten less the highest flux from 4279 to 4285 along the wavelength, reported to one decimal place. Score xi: -3.6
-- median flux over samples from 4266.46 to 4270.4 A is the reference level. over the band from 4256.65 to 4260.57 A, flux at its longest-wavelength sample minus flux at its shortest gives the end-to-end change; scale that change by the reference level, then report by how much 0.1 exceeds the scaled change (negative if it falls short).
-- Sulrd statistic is 0.068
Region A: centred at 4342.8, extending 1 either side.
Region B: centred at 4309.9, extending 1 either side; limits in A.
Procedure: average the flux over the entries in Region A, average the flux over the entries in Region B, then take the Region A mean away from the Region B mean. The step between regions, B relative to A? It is -2.4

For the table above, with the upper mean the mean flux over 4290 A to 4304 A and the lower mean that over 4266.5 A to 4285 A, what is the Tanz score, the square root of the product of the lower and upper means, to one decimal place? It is 11.4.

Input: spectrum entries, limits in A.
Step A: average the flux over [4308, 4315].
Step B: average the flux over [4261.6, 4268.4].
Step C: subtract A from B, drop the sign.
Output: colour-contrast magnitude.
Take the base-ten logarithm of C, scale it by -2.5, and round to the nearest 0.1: -1.1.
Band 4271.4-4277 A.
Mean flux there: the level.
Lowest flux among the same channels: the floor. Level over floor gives 1.06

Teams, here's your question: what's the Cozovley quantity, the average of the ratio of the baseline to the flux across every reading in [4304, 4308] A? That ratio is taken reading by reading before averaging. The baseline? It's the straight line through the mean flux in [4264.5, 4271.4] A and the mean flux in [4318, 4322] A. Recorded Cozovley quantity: 1.46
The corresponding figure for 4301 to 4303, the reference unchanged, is 1.55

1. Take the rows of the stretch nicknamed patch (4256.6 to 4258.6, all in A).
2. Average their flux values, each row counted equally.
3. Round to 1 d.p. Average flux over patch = 13.5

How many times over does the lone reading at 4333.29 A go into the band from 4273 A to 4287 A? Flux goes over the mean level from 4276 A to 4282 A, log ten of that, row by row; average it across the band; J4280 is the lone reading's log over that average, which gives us 1.1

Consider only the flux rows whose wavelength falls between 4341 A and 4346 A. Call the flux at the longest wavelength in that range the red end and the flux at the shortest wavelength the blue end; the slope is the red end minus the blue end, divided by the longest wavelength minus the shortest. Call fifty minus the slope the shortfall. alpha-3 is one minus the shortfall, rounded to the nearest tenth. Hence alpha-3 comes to -48.7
